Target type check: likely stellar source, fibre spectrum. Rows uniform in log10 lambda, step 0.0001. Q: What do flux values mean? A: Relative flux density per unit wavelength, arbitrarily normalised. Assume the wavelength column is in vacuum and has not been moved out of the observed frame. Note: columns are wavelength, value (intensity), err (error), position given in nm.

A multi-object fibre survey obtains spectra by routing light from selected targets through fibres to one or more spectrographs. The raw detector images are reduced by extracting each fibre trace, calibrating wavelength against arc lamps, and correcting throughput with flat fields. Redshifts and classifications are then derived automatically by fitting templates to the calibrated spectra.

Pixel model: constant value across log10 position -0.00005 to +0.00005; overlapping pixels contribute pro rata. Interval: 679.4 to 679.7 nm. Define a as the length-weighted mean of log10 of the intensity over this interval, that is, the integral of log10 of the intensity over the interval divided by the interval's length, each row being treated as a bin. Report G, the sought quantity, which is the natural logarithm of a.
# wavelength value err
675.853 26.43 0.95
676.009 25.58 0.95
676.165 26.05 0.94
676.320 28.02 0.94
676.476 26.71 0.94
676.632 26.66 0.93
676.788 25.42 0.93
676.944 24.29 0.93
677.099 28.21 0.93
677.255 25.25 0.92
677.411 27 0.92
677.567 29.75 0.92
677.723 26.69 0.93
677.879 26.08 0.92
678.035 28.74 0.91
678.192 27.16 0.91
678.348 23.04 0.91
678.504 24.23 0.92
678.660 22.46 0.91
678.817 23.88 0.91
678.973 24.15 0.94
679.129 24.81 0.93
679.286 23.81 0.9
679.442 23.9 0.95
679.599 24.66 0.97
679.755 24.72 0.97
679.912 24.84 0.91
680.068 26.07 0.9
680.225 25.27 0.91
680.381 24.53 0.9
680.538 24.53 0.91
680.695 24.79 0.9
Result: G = 0.327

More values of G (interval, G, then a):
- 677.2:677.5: 0.351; 1.42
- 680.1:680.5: 0.335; 1.40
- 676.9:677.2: 0.354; 1.42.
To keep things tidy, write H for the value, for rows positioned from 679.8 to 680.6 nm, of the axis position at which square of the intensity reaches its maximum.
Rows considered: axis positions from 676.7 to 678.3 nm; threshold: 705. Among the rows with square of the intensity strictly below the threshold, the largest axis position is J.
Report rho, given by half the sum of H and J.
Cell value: 678.97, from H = 680.068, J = 677.879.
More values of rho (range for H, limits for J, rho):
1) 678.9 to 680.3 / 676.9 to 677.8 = 678.66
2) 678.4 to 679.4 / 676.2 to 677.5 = 678.19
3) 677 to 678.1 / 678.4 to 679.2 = 678.35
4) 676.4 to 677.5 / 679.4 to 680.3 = 678.66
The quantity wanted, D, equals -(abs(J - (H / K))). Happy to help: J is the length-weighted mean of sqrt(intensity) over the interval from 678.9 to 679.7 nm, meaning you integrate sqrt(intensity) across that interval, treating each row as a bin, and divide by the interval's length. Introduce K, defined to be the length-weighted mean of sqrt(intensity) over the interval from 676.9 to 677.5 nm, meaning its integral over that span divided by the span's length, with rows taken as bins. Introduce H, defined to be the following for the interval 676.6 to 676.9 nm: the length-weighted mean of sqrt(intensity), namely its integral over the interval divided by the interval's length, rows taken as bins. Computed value -3.94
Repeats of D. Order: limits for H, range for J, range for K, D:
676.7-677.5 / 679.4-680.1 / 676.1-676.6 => -4.00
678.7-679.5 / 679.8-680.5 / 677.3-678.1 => -4.08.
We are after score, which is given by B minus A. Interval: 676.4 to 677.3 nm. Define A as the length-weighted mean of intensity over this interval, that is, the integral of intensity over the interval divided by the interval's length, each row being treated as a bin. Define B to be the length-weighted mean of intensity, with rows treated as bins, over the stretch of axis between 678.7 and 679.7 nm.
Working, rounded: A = 26.1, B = 24.1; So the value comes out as -2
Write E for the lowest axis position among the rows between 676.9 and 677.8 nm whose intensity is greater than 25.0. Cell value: 677.099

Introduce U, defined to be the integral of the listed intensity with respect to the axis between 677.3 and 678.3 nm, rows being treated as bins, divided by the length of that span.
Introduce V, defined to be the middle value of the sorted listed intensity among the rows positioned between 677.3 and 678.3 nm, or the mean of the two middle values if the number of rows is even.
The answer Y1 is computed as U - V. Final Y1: 0.26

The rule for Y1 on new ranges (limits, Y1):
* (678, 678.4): -0.94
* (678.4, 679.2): -0.27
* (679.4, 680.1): 0.09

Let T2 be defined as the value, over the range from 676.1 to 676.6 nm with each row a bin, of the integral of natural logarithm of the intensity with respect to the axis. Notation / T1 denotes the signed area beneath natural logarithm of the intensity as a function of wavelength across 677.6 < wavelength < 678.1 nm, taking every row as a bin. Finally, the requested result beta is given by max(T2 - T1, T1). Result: 1.65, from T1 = 1.65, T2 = 1.65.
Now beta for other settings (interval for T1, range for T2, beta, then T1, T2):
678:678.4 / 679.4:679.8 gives 1.30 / 1.30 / 1.28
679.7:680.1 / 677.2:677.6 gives 1.29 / 1.29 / 1.32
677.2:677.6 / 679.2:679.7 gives 1.32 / 1.32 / 1.59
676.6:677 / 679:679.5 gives 1.29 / 1.29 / 1.59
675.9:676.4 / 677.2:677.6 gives 1.64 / 1.64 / 1.32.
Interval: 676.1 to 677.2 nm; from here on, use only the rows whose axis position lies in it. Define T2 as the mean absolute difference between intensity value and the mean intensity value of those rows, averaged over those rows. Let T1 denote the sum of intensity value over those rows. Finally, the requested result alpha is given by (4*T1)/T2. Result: 705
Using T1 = 185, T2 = 1.1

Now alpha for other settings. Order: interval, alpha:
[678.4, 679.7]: 1616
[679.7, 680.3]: 907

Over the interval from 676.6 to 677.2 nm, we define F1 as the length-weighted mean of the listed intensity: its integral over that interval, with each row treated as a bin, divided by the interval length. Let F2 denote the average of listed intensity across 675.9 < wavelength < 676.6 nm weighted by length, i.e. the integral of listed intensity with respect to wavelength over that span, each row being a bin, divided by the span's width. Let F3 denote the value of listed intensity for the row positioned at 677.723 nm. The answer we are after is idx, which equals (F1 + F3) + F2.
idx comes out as 79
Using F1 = 26.1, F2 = 26.57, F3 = 26.69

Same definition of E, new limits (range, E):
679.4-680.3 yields 680.068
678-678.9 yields 678.035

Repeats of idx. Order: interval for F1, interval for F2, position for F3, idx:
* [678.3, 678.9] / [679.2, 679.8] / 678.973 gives 72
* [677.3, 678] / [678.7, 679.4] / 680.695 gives 76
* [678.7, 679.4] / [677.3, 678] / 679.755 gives 76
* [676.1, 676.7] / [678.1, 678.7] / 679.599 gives 76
